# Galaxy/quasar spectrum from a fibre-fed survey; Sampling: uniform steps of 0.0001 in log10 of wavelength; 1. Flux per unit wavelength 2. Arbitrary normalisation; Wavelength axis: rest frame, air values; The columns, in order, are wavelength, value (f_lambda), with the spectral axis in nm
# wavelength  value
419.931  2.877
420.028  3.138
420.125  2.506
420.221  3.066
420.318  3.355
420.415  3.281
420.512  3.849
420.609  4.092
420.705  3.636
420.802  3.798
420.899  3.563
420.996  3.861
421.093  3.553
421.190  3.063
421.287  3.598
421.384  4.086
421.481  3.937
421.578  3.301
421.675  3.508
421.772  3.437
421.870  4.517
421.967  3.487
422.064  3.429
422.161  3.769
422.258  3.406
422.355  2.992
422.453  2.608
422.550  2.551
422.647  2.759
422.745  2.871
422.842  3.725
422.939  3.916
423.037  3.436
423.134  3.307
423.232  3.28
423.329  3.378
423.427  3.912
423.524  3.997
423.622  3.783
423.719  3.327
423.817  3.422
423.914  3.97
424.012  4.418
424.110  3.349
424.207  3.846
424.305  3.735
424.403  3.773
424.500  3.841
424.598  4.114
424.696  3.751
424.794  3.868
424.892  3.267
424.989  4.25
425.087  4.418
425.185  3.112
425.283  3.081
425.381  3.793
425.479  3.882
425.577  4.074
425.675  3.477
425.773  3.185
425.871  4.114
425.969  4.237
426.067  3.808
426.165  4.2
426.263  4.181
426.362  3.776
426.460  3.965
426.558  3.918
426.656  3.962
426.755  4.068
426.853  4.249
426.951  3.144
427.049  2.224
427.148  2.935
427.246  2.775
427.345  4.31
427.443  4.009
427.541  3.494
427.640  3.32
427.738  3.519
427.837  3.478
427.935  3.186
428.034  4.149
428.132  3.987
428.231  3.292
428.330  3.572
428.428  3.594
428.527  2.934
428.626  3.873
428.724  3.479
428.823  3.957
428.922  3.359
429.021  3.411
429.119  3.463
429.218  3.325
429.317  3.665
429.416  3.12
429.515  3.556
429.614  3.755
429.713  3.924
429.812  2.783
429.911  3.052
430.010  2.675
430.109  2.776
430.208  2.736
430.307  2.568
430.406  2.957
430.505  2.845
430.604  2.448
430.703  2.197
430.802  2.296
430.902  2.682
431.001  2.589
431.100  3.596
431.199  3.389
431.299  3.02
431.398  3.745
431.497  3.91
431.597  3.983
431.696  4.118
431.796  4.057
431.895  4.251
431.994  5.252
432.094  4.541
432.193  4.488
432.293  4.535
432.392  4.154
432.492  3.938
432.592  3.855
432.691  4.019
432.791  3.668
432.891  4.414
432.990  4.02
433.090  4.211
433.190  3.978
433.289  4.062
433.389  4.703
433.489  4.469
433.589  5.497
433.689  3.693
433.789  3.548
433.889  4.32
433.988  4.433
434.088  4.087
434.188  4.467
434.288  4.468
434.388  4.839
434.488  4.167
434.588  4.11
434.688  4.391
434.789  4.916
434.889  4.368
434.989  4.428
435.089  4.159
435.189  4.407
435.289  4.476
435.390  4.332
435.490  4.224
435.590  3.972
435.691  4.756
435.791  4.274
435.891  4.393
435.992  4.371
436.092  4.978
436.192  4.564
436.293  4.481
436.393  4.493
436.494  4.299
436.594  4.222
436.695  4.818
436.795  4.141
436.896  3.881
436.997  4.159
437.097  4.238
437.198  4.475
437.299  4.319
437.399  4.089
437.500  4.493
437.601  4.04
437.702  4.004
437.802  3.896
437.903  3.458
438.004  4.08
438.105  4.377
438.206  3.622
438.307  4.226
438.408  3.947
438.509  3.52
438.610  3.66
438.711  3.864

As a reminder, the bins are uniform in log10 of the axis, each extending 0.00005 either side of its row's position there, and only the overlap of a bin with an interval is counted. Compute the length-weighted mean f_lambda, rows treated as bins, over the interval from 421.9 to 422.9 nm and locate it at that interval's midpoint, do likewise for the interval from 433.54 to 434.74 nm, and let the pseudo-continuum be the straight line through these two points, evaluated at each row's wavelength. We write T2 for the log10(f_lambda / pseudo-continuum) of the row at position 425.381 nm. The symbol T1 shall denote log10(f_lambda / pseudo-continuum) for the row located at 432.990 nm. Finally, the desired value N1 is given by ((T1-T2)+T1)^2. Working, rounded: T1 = -0.02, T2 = 0.037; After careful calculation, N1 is 0.006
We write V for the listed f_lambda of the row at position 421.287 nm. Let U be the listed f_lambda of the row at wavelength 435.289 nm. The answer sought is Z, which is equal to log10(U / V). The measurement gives 0.09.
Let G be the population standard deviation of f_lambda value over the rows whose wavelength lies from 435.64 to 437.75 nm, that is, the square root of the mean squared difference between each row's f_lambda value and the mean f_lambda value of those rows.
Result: 0.27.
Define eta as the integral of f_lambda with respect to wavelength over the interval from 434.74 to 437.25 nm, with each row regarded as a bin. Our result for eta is 11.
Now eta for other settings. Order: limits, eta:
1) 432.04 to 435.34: 14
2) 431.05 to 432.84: 7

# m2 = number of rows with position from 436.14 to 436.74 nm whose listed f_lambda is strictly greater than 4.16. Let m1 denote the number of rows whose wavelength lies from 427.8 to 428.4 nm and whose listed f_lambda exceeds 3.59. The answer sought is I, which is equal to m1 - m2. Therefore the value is -4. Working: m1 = 2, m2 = 6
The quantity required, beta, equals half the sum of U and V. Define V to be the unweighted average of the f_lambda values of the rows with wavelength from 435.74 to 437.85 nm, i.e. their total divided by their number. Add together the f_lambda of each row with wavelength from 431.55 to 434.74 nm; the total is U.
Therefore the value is 71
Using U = 137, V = 4.32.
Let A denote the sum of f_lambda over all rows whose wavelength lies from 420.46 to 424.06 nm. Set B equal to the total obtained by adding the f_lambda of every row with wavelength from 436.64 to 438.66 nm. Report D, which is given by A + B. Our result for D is 213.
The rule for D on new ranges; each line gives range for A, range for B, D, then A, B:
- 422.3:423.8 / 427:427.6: 70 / 50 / 20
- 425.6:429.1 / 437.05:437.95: 164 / 127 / 37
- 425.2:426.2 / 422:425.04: 148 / 38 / 110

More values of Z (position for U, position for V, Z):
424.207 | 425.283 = 0.10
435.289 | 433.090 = 0.03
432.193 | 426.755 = 0.04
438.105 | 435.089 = 0.02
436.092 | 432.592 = 0.11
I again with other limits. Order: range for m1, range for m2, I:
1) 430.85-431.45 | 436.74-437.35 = -1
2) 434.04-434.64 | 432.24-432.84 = 5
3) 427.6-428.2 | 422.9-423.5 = 2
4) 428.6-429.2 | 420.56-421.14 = 2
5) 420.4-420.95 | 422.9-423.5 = 4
